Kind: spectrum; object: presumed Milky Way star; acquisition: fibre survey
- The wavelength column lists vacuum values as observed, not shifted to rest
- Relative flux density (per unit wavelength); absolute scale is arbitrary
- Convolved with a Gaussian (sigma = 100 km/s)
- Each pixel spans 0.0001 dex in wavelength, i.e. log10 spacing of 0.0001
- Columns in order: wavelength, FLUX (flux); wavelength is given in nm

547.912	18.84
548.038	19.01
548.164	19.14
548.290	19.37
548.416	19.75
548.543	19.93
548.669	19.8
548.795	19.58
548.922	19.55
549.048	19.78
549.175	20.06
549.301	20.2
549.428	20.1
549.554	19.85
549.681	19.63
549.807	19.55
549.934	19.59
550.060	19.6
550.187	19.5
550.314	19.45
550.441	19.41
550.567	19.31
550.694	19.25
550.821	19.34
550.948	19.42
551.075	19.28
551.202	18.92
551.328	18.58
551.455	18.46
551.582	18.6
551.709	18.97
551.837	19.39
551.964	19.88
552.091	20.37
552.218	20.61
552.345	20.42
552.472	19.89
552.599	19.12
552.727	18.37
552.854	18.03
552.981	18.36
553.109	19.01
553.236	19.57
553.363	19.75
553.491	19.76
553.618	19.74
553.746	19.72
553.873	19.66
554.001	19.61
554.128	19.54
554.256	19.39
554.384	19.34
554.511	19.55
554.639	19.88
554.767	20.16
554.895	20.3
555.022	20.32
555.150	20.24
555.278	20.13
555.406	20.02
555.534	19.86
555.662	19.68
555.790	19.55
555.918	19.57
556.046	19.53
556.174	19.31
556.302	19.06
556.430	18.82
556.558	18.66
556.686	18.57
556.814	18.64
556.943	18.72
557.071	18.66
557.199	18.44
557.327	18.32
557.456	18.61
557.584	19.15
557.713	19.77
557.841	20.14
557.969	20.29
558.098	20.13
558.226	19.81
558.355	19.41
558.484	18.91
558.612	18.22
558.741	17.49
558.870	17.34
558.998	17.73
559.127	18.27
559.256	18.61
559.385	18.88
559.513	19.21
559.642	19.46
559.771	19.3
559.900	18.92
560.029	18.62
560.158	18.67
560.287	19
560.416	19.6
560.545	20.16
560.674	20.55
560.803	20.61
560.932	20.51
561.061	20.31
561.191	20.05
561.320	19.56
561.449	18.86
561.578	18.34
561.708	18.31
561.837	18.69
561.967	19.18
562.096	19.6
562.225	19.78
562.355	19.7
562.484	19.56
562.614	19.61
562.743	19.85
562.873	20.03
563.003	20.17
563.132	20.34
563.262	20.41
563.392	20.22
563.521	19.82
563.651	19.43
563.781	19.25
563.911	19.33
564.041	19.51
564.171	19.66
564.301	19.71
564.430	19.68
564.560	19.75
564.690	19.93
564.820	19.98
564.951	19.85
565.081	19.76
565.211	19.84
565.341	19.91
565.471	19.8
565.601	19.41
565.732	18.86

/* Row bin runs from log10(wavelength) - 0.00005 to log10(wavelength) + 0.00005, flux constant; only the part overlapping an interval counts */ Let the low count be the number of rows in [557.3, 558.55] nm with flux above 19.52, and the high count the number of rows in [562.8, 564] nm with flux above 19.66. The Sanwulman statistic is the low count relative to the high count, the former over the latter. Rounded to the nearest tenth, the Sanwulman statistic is 0.8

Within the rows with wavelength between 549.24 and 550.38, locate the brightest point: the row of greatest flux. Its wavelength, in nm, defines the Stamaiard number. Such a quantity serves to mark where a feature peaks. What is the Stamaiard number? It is 549.301 nm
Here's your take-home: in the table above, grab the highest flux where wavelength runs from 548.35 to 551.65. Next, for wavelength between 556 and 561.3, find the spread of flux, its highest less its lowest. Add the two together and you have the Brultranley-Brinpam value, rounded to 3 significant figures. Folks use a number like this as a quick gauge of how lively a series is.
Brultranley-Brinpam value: 23.5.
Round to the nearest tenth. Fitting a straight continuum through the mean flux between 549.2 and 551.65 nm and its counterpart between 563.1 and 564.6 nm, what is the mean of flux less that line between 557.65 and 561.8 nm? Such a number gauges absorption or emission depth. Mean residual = -0.4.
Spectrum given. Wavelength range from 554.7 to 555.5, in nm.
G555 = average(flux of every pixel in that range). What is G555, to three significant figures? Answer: 20.2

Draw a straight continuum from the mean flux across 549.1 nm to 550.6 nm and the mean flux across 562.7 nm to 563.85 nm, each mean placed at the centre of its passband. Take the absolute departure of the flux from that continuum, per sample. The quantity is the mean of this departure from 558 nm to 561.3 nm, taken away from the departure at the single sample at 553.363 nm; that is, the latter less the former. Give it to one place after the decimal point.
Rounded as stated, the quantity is -0.9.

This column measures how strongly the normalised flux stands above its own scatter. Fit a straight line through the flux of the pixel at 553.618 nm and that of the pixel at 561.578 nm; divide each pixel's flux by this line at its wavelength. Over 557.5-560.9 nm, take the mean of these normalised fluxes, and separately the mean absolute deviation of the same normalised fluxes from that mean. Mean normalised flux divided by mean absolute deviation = 27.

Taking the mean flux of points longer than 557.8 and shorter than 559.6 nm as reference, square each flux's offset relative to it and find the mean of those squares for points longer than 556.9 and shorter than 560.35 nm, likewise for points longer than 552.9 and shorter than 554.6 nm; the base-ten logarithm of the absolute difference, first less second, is -1.1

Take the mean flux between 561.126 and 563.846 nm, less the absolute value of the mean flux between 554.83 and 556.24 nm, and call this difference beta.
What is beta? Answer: -0.3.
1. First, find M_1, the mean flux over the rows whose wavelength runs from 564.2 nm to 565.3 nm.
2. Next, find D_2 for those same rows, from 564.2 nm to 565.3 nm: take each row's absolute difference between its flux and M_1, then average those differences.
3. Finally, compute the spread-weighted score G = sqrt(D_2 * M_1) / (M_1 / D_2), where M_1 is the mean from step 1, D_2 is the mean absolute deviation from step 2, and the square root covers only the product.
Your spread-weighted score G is 0.01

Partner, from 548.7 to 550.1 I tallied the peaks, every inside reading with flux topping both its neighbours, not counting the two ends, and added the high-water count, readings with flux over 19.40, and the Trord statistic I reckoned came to 12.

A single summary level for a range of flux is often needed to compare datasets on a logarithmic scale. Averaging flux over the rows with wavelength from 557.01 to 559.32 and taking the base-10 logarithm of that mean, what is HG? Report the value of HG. 1.28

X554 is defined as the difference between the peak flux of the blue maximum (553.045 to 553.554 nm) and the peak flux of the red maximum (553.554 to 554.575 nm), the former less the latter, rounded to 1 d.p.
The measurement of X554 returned 0.0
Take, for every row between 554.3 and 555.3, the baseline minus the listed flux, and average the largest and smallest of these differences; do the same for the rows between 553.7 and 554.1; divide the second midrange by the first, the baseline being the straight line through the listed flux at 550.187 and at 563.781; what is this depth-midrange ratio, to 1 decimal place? 0.6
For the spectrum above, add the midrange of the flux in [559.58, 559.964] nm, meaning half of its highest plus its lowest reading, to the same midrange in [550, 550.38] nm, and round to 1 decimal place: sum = 38.7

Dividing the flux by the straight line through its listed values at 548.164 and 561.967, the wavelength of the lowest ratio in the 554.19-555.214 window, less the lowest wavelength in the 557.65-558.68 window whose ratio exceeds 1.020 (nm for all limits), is -3.33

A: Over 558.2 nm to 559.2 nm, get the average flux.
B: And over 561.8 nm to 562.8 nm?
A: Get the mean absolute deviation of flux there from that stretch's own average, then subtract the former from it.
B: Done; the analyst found -18.1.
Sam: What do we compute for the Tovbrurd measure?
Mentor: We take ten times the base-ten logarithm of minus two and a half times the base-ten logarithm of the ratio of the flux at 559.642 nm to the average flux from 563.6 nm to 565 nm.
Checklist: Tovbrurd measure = -20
